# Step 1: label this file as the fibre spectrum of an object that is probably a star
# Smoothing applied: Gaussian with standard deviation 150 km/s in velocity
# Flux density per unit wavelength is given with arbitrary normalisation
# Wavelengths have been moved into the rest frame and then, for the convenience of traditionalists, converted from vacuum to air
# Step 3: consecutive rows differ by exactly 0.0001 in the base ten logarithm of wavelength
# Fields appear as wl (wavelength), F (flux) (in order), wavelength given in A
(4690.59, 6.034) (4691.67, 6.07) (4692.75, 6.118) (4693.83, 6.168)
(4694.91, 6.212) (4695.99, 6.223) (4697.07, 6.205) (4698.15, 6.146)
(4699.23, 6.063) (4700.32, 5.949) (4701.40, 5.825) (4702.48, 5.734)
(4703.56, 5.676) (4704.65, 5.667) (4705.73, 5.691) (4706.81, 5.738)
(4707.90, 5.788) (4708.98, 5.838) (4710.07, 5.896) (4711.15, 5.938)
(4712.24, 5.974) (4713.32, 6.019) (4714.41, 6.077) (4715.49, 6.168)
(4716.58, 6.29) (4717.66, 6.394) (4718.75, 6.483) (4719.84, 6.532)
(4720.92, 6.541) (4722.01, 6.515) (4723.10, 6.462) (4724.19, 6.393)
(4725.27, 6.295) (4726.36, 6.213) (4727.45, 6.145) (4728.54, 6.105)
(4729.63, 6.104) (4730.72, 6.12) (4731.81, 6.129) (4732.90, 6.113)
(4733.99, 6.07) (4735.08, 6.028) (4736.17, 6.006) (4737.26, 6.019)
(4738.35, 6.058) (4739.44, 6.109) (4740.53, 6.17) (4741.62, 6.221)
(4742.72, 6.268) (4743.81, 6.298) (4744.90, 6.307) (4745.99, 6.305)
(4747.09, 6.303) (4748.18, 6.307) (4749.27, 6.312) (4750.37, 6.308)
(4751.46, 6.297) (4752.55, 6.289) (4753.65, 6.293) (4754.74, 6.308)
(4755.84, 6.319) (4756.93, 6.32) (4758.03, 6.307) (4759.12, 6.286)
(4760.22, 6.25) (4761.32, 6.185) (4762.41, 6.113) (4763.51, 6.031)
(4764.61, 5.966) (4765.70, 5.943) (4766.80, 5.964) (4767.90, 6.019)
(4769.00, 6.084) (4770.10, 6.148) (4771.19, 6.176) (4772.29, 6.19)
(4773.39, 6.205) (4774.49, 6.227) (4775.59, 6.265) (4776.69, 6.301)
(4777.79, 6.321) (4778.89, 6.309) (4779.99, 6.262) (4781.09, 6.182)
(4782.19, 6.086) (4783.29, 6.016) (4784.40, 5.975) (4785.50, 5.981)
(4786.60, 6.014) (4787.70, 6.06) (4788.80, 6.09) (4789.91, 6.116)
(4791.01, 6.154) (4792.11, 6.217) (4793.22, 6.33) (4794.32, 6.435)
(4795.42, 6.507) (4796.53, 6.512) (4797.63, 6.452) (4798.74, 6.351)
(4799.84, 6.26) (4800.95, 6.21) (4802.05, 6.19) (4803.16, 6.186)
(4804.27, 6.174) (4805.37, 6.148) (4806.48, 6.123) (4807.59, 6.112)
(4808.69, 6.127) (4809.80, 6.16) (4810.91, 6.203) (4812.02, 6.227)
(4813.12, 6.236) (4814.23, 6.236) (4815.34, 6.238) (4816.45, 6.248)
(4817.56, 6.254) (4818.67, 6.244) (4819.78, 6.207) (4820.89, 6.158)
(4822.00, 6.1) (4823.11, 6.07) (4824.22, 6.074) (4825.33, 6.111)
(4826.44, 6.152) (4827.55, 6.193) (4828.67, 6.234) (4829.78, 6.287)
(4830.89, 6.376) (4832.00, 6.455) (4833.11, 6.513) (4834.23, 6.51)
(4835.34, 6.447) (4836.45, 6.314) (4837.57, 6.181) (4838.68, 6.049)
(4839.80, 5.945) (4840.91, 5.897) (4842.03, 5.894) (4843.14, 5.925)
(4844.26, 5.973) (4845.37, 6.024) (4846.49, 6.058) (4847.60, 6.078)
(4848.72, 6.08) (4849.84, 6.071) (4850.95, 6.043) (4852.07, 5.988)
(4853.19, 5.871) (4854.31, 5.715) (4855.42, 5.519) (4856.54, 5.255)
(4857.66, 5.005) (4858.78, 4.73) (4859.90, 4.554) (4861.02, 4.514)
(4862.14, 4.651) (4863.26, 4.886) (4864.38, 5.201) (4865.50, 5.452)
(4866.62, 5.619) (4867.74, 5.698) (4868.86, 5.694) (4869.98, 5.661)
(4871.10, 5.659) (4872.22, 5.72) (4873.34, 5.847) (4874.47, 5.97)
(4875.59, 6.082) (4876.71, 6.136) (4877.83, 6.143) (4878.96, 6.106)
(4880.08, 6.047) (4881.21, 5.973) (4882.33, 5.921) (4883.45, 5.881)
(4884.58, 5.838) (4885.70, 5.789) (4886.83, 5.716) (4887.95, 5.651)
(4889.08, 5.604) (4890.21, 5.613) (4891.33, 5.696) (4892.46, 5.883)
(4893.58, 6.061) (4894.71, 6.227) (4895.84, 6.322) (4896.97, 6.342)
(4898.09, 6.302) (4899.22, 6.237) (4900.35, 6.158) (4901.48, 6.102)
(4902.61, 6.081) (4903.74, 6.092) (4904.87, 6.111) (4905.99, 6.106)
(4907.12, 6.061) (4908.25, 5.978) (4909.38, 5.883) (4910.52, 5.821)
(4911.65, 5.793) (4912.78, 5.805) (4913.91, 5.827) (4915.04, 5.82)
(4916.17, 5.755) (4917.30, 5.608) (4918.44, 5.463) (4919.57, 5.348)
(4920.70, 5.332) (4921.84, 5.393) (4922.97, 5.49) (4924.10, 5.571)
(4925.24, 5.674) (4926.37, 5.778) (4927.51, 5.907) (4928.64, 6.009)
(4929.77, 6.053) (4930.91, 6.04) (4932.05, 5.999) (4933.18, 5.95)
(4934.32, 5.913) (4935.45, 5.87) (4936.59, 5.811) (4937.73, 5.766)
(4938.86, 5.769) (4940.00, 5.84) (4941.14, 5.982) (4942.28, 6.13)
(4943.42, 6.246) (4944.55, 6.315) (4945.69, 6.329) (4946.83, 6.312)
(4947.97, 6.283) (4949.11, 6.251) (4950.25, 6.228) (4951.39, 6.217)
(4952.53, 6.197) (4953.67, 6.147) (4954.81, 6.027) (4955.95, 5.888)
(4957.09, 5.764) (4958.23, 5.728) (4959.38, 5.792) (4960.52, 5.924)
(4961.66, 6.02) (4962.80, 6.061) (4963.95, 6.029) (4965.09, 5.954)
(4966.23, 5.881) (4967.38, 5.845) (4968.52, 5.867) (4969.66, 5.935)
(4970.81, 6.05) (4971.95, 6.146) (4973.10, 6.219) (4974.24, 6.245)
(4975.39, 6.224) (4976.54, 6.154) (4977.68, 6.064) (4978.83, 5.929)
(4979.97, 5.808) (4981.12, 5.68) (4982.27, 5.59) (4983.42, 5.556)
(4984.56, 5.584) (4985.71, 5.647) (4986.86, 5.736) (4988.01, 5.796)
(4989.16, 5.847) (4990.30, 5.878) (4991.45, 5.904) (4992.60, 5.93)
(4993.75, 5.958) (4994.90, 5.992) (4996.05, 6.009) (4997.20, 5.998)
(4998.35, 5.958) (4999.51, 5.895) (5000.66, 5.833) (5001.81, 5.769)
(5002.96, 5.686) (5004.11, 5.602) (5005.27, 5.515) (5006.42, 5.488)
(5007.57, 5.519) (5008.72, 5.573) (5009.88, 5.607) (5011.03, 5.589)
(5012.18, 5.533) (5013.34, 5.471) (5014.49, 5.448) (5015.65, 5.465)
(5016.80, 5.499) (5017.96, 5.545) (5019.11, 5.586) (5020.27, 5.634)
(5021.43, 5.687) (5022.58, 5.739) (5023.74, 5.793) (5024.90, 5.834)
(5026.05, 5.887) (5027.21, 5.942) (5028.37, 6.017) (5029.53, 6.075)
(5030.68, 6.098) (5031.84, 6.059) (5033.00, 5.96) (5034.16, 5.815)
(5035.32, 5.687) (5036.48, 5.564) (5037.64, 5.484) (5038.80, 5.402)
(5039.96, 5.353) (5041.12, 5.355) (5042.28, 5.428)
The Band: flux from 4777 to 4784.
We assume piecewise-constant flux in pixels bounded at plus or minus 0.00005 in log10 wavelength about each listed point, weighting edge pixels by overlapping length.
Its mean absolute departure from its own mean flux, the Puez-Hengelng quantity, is 0.10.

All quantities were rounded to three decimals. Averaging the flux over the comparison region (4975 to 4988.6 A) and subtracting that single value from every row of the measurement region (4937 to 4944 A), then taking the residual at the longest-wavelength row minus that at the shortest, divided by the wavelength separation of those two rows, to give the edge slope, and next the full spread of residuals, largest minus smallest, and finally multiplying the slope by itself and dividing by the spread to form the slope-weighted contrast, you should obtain 0.015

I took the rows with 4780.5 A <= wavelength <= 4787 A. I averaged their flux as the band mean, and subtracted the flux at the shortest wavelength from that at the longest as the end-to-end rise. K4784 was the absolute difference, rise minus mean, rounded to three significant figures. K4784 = 6.21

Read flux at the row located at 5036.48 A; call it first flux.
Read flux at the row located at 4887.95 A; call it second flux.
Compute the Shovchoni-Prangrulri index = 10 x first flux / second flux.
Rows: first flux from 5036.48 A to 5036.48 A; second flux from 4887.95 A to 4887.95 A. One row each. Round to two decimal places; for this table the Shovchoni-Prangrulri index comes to 9.85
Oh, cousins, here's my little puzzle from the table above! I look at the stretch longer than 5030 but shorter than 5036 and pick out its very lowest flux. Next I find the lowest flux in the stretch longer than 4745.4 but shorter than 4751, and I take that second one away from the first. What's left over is -0.6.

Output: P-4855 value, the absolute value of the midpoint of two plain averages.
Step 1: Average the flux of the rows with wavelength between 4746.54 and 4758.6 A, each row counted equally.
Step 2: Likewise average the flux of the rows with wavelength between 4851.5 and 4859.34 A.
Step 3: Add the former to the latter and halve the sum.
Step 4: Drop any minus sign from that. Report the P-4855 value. 5.87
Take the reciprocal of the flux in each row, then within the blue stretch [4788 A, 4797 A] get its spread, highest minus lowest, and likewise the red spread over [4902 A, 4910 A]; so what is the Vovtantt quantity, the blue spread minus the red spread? 0.0043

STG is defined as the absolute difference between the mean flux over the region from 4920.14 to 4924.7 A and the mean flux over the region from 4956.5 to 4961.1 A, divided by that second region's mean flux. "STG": 0.06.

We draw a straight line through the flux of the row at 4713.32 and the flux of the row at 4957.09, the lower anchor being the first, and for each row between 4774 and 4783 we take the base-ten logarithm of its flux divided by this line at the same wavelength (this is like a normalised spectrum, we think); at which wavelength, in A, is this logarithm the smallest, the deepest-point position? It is 4782.19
